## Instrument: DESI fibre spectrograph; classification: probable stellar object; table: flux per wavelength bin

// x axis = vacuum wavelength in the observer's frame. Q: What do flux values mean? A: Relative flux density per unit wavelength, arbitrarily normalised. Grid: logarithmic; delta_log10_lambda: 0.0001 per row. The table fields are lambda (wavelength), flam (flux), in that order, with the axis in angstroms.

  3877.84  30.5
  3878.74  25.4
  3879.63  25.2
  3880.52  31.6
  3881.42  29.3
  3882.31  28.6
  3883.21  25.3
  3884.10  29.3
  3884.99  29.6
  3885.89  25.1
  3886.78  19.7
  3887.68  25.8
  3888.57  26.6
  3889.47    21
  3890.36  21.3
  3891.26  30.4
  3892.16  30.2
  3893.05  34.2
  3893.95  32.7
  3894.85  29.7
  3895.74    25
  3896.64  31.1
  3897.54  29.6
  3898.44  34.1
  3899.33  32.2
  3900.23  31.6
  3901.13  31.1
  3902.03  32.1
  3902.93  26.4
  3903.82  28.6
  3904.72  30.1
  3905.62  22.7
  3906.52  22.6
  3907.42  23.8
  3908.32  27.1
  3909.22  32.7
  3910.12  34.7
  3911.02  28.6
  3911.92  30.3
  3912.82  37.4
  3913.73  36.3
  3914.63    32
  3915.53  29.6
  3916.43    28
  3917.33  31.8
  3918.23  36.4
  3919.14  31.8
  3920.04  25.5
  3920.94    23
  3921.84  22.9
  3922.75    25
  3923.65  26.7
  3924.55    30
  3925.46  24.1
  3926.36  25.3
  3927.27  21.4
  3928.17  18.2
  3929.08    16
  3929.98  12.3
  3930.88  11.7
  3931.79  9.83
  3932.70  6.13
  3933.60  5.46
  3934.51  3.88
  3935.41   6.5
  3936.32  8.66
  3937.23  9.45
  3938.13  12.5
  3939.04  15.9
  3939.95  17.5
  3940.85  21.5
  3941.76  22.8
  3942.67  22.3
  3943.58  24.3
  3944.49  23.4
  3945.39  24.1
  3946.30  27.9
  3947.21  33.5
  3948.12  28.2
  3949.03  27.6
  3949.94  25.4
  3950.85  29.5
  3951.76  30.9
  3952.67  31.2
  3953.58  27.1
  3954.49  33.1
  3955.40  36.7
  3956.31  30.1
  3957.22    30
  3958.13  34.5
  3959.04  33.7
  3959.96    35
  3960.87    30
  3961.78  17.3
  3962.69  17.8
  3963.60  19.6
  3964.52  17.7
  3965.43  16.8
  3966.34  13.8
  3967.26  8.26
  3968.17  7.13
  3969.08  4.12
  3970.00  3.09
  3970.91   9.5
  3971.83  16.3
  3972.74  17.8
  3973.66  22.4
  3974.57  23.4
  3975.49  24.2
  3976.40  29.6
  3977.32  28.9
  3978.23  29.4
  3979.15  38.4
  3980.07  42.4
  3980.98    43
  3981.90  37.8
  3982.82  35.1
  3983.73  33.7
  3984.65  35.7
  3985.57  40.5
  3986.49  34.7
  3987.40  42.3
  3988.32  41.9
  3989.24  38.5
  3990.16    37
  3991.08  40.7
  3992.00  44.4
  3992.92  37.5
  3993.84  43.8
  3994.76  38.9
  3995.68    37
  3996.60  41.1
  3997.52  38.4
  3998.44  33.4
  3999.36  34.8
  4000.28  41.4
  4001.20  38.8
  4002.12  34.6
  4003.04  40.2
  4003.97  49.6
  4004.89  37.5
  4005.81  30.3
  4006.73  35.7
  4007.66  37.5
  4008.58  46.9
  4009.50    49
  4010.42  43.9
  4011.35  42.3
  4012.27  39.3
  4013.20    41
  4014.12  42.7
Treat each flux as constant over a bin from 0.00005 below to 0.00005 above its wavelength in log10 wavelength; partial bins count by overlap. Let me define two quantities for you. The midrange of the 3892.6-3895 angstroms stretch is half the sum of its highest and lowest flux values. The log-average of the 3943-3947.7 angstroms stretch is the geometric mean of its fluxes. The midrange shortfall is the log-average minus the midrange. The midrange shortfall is -6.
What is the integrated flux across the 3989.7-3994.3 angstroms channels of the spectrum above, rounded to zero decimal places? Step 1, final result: 187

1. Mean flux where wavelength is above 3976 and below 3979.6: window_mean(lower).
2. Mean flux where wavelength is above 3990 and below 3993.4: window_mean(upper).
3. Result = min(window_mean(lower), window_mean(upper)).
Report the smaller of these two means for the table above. 31.6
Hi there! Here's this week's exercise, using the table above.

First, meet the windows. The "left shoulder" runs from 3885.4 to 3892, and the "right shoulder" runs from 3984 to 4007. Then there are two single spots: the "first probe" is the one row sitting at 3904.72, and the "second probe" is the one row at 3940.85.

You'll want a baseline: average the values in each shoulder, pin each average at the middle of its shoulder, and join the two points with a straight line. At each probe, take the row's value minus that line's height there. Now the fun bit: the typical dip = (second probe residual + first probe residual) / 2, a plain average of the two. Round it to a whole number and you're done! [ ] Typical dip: -3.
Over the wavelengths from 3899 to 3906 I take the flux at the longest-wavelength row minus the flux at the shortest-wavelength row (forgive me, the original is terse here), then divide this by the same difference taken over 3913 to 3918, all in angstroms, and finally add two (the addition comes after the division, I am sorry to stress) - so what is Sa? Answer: 4.1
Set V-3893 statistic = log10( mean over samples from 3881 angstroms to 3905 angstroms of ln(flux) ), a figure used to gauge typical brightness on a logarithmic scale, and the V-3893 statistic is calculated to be 0.52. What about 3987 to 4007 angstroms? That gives 0.56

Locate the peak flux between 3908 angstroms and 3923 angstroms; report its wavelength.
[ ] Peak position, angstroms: 3912.82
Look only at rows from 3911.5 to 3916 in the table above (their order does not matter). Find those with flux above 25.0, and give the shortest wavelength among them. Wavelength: 3911.92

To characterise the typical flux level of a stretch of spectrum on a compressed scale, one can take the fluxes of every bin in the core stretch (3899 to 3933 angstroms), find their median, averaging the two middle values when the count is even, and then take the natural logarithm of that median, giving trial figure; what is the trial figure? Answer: 3.32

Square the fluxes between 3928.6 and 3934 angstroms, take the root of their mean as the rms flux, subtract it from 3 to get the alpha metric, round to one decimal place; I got -7.9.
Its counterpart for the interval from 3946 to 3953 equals -26.4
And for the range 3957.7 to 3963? -26.1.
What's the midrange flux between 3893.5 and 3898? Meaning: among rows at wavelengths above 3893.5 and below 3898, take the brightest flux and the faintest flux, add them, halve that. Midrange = 29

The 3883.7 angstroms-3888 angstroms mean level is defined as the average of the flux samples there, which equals 26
